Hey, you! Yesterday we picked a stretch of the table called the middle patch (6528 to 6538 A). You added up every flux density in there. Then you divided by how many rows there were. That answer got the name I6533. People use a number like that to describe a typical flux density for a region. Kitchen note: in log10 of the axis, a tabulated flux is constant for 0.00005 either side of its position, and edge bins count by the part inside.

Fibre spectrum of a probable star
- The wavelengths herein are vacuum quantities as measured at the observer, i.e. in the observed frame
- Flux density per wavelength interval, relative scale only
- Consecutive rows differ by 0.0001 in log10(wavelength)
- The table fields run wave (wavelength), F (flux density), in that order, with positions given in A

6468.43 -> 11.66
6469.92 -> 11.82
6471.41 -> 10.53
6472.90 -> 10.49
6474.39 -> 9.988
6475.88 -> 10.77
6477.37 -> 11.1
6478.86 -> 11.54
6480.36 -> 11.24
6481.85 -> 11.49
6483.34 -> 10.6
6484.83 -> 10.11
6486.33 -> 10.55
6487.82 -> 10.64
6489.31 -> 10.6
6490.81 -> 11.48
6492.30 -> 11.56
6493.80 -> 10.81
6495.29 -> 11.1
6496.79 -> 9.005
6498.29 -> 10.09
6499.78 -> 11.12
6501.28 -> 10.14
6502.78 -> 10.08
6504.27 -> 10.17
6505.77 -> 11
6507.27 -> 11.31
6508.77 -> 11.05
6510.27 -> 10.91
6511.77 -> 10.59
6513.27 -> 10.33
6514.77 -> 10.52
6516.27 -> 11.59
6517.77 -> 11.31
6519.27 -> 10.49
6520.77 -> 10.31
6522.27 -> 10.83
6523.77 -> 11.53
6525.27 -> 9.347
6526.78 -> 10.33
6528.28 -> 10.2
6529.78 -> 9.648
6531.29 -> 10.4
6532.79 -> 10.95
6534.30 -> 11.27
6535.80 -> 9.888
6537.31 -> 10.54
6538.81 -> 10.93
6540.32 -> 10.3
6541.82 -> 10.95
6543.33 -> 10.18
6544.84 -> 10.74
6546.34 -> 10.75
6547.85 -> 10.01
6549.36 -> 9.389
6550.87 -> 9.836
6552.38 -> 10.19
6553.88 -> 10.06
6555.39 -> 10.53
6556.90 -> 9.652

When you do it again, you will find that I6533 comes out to 10.4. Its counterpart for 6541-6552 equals 10.3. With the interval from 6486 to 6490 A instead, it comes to 10.6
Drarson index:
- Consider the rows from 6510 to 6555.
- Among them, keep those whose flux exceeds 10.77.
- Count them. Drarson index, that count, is 9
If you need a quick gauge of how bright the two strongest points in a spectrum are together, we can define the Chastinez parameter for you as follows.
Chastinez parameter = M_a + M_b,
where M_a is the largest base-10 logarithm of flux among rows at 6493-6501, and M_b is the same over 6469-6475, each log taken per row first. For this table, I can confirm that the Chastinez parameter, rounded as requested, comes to 2.119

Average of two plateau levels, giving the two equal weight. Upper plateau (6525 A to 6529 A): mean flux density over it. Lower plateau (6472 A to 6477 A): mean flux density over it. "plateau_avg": 10.2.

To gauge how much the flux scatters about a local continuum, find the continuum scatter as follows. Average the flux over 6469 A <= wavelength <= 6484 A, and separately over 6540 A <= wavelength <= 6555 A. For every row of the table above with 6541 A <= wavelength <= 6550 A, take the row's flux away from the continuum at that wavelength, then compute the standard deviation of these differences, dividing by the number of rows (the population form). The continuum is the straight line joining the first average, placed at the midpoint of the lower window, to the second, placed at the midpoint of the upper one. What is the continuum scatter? 0.52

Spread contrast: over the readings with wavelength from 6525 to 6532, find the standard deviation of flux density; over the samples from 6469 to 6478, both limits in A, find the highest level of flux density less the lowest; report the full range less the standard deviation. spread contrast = 1.4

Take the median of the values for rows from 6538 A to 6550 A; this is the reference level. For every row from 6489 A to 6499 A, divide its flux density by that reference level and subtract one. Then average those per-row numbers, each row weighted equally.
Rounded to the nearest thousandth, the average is 0.014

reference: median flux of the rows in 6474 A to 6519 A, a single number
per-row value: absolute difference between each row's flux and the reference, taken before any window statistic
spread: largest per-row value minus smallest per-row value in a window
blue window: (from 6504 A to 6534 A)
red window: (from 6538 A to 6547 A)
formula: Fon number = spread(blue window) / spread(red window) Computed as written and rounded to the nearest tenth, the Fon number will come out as 2.5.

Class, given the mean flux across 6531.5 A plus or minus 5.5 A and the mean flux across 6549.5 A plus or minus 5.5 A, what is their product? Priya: 105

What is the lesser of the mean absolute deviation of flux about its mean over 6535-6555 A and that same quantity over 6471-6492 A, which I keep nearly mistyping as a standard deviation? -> 0.38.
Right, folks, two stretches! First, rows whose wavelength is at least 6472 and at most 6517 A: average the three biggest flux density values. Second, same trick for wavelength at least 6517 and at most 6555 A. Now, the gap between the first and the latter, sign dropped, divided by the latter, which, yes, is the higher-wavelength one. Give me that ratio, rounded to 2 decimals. 0.02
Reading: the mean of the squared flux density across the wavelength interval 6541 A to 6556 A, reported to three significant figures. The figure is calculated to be 106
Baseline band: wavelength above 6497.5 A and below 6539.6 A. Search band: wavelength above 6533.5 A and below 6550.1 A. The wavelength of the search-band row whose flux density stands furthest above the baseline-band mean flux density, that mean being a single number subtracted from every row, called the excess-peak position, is 6534.30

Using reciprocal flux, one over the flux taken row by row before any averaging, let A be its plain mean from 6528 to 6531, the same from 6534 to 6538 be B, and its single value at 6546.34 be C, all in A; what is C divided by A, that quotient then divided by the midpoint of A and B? 9.4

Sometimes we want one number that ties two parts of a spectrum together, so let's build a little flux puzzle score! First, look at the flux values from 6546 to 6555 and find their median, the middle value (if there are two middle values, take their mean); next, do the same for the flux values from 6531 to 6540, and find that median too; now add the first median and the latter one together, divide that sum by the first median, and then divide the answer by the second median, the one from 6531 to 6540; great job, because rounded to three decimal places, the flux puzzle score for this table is 0.193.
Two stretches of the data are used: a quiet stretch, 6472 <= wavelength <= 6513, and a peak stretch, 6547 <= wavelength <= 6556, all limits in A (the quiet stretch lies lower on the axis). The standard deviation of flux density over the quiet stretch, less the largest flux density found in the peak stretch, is -9.9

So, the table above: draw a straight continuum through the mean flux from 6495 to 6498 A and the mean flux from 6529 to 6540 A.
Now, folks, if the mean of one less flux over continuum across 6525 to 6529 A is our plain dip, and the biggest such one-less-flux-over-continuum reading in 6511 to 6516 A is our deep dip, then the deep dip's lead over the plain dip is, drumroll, -0.051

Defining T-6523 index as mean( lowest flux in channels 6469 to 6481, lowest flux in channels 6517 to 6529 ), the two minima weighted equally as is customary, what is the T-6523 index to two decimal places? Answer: 9.67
